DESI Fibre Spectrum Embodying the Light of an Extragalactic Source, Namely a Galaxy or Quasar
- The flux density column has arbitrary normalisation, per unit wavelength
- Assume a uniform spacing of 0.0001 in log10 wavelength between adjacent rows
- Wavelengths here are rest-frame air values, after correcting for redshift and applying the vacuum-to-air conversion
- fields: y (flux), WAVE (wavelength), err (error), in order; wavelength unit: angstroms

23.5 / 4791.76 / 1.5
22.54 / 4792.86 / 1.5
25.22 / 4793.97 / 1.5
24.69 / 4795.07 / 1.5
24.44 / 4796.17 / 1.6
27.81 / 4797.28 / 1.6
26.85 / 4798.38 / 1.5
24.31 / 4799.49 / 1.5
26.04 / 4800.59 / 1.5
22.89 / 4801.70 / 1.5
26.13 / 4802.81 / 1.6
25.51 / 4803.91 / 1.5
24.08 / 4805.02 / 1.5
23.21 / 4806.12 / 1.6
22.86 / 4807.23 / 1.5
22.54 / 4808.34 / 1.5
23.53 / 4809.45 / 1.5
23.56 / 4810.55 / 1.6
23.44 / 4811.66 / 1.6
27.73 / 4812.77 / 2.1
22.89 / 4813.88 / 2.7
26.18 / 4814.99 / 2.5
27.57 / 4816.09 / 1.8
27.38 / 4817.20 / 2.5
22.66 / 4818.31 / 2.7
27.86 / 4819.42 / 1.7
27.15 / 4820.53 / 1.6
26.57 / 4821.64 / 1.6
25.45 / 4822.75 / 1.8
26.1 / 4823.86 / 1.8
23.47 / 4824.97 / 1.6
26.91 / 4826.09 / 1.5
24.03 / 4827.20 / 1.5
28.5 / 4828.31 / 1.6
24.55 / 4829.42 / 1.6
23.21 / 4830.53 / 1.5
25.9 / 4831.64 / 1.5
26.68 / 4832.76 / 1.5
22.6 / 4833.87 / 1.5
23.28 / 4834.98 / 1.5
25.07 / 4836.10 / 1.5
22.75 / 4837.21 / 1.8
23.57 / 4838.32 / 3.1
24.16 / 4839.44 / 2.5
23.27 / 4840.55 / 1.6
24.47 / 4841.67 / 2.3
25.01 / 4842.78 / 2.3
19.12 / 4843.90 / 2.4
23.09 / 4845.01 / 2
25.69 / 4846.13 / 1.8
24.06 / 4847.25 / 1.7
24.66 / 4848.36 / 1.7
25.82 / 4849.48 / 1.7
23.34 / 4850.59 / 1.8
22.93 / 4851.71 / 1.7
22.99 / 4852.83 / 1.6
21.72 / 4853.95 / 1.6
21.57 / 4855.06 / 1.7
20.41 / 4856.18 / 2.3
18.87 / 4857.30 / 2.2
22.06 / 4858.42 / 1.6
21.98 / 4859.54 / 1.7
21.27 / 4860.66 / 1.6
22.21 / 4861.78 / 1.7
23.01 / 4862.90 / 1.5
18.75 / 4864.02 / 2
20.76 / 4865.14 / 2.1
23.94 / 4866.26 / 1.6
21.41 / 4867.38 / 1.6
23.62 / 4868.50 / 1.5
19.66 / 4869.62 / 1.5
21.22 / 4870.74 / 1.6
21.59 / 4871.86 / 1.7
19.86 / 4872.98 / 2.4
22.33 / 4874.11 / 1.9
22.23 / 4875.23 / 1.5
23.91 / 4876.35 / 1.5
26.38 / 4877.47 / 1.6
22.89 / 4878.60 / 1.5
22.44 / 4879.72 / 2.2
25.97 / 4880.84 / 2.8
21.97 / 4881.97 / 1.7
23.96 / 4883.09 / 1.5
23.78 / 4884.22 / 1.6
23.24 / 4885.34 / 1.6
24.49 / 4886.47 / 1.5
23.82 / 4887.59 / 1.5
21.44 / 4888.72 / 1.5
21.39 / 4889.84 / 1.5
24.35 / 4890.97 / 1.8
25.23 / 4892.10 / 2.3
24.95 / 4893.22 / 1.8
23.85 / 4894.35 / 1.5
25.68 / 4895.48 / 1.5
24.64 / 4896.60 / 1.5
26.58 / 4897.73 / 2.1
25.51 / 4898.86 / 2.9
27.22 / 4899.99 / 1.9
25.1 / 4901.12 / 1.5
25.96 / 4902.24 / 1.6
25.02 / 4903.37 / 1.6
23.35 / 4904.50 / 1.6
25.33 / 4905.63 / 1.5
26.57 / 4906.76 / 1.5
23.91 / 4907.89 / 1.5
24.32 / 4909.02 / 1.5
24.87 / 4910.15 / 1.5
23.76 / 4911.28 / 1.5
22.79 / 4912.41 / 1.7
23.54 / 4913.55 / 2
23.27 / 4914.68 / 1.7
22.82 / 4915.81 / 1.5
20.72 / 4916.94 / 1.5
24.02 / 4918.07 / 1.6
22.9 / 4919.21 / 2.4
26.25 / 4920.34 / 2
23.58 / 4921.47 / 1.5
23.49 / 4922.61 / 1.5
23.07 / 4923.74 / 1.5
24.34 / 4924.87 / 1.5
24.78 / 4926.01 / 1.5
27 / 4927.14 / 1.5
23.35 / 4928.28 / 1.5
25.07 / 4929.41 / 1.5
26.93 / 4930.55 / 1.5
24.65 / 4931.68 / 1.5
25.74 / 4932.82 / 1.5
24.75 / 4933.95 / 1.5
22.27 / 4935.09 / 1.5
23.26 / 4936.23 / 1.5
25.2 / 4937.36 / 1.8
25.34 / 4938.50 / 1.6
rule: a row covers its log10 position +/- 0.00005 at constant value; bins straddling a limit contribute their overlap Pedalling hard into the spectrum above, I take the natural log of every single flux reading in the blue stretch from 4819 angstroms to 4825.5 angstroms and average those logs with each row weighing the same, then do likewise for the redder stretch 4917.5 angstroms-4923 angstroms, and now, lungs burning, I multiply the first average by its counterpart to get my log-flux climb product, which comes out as 10.4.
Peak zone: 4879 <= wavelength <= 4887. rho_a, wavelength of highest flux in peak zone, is 4880.84 angstroms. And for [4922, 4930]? 4927.14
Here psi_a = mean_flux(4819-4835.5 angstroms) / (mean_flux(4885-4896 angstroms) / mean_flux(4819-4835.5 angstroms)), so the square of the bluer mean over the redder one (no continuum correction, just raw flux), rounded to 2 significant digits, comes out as 27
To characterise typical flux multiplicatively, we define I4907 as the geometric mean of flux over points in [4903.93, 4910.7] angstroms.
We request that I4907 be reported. 24.7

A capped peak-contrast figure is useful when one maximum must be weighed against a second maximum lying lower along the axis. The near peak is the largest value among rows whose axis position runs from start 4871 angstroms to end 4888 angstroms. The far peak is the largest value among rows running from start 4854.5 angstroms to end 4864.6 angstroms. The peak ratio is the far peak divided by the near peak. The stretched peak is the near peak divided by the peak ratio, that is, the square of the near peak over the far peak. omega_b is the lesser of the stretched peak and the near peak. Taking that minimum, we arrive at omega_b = 26.4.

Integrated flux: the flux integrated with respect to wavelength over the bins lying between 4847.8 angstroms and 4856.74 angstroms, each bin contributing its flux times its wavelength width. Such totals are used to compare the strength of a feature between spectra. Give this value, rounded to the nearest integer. 205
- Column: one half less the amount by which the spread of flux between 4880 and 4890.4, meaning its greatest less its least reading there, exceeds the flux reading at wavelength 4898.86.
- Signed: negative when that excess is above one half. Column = 21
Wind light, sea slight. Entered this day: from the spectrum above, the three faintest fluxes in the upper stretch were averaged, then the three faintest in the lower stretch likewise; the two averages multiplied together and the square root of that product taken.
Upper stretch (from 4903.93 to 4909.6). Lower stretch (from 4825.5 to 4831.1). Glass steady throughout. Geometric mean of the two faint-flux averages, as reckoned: 23.9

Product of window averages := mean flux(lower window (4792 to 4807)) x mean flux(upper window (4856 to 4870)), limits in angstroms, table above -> 532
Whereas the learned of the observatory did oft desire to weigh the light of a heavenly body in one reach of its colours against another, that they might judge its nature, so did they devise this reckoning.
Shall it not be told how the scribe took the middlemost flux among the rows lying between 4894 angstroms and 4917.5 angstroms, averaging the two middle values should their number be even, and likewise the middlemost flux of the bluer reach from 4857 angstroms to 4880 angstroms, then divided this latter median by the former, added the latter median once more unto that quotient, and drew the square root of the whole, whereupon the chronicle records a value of 4.79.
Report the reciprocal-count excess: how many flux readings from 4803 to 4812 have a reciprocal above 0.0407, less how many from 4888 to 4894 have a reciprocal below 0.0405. 5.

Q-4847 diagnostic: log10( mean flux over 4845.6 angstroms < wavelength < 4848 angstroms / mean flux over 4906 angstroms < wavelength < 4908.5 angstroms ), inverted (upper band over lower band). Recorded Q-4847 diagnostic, 0.006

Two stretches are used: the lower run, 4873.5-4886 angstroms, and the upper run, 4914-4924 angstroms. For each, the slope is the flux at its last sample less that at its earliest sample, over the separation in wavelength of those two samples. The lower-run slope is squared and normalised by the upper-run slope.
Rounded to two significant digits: -0.30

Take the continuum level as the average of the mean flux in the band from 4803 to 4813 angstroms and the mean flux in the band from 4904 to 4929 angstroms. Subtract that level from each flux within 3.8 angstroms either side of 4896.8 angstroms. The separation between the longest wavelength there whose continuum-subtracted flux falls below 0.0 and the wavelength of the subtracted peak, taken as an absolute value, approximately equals 5.6 angstroms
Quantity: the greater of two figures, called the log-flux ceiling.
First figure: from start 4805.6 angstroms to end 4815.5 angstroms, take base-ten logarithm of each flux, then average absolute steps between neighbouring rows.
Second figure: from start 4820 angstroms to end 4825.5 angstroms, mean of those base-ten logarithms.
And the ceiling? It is 1.41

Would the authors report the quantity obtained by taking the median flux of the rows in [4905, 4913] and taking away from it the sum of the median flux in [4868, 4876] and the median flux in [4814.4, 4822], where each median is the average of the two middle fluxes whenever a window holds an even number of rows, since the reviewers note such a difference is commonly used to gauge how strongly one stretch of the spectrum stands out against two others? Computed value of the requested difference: -24.4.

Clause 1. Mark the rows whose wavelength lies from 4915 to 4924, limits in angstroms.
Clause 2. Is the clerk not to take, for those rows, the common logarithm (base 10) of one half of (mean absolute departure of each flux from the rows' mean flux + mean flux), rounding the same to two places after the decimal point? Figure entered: 1.09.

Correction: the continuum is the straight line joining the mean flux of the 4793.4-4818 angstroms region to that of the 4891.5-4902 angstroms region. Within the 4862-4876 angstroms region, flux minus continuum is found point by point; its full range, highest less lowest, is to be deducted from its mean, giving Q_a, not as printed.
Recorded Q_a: -8.9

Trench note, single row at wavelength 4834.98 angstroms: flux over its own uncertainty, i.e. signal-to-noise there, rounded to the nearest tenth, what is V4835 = 15.5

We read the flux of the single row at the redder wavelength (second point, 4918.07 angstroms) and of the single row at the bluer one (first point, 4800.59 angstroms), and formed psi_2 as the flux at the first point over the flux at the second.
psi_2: 1.08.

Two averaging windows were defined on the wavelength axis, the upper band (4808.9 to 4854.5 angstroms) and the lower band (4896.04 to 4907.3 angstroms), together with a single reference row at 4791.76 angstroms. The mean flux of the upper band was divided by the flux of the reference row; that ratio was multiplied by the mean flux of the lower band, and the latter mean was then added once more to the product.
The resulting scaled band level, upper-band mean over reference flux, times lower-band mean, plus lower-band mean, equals 52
